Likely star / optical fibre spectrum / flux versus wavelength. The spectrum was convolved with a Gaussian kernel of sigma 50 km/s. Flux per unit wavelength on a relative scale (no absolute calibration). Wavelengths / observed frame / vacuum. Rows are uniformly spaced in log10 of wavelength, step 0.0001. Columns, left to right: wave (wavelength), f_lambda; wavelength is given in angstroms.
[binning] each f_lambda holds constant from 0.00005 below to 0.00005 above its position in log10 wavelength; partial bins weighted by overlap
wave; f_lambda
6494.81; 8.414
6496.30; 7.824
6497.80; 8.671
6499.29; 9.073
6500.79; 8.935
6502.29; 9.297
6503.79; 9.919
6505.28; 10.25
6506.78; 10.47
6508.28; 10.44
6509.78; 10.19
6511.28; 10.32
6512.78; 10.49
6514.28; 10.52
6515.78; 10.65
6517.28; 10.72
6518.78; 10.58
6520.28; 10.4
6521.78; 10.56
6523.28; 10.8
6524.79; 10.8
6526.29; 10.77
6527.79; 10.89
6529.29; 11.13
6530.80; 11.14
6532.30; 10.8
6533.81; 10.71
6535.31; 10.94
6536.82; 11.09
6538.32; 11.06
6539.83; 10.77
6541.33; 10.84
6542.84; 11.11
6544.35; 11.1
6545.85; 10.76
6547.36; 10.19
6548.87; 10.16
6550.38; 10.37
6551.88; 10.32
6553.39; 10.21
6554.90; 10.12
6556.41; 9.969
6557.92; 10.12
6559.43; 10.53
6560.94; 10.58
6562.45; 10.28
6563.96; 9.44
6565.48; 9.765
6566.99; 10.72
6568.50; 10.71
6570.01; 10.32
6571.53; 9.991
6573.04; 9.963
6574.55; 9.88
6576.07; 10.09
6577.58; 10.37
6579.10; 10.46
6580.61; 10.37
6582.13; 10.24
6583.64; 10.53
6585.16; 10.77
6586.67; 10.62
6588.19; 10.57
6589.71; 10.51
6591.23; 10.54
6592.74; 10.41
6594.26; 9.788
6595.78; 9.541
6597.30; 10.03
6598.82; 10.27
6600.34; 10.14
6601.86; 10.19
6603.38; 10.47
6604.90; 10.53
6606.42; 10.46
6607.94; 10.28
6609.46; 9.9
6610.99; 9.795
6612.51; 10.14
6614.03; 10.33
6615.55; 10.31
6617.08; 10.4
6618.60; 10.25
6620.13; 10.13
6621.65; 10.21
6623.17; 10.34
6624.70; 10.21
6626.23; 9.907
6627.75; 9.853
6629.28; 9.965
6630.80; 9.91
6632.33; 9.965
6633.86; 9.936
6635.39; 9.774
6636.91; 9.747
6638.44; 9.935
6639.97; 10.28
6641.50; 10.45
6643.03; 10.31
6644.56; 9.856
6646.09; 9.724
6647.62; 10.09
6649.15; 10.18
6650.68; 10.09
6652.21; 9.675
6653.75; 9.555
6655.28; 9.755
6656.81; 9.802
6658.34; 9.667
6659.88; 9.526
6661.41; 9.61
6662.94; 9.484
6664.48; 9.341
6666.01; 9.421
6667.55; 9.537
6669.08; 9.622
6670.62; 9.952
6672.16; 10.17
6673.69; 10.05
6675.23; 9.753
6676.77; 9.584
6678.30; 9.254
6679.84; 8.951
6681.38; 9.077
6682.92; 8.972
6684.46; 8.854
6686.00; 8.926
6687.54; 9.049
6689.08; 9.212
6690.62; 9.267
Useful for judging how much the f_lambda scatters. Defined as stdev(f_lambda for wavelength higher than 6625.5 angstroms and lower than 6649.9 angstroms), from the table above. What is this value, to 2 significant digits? 0.21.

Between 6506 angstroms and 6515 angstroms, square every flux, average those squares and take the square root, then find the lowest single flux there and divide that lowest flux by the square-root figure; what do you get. 0.979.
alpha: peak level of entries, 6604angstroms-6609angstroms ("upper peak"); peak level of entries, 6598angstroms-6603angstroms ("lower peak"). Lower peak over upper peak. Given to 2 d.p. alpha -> 0.98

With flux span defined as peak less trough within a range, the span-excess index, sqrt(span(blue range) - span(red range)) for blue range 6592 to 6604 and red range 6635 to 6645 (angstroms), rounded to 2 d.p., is 0.48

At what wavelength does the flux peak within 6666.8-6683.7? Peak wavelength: 6672.16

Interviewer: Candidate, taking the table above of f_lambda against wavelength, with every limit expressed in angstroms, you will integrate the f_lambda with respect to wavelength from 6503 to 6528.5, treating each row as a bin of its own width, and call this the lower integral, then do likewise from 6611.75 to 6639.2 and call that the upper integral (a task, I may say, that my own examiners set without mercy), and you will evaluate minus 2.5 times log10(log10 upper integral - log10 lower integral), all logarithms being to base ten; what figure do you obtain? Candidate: 5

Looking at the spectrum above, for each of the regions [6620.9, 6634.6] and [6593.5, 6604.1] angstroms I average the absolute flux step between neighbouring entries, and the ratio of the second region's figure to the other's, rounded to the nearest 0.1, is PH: 2.2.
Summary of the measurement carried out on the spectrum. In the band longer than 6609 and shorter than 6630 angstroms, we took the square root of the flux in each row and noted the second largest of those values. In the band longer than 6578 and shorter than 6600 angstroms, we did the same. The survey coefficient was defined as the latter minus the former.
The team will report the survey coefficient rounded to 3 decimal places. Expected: 0.043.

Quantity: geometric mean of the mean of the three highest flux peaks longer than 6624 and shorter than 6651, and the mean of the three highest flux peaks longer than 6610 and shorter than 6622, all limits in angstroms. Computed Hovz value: 10.3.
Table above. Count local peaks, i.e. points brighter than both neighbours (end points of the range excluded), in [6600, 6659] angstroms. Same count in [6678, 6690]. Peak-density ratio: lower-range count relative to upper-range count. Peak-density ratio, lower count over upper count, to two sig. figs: 9.0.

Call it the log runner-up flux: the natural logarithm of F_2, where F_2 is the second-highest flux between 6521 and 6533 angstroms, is 2.41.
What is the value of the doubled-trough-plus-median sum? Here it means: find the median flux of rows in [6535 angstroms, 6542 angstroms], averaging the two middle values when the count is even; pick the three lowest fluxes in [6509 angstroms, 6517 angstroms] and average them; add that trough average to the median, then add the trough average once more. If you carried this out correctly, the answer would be 31.6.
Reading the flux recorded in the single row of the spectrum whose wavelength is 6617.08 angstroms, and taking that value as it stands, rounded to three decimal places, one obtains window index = 10.400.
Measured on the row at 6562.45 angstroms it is 10.280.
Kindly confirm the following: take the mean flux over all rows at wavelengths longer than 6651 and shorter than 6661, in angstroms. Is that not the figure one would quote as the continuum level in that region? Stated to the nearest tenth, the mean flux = 9.7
